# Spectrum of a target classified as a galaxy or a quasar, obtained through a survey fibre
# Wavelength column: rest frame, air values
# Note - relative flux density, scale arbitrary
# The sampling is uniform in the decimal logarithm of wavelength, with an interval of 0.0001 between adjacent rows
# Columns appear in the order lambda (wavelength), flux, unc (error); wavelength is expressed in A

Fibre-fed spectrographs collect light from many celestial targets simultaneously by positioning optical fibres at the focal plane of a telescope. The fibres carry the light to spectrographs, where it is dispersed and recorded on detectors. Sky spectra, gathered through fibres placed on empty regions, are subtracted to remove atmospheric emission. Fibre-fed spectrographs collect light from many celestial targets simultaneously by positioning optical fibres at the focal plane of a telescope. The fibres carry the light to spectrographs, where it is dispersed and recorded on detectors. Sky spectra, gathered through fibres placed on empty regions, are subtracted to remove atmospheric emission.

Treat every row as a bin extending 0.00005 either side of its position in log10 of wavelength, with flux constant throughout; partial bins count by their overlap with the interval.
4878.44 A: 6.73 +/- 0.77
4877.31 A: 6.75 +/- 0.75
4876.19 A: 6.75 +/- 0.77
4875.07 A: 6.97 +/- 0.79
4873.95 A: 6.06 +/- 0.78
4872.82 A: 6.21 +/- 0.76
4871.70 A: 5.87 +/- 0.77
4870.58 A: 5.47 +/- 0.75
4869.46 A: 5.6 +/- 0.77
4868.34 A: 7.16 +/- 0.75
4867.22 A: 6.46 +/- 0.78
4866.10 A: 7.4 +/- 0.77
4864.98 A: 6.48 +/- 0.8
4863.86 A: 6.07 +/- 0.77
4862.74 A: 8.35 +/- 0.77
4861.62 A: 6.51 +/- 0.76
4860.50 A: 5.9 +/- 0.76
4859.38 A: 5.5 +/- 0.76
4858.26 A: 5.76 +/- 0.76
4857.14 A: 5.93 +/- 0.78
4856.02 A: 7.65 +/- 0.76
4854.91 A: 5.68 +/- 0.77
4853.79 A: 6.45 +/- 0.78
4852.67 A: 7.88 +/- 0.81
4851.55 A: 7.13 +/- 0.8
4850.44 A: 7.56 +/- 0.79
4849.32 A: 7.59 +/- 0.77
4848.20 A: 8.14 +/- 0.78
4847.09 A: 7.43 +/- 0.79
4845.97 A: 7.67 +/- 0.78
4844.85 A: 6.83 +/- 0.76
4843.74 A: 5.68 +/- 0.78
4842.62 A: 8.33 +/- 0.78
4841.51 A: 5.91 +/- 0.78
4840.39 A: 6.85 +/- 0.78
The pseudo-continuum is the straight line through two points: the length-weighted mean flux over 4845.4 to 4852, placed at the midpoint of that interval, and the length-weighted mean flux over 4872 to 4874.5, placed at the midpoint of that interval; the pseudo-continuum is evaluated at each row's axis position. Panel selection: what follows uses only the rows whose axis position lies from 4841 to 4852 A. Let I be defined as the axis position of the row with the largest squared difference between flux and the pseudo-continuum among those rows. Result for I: 4843.74 A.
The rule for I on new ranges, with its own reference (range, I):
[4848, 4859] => 4854.91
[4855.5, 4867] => 4862.74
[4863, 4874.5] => 4866.10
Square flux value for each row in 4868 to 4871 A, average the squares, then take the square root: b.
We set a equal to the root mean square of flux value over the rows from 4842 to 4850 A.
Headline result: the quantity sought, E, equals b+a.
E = 13.55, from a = 7.4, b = 6.1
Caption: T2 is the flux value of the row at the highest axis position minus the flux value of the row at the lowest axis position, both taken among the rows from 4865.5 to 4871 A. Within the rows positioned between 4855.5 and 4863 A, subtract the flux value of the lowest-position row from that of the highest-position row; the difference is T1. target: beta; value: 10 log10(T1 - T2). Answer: 4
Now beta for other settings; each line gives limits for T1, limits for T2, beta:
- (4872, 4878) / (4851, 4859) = 3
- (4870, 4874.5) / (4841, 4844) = -1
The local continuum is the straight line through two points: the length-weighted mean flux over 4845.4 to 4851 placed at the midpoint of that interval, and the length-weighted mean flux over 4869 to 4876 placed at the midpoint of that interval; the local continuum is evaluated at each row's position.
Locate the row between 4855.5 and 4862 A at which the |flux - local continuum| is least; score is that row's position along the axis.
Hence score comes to 4861.62 A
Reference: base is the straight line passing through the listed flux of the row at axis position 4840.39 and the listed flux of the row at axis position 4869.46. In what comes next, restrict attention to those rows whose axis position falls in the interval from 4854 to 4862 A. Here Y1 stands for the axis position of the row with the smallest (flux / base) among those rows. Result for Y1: 4859.38 A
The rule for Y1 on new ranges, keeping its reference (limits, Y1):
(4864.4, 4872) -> 4870.58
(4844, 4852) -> 4844.85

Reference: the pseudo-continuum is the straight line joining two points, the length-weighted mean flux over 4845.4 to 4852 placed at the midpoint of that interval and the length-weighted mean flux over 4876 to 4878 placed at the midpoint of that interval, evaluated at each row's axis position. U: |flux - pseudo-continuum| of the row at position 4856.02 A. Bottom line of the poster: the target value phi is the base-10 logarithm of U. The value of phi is -0.55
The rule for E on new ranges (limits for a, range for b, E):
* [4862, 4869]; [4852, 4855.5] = 13.76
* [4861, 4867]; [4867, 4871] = 13.22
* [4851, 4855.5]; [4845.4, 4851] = 14.52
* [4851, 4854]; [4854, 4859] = 13.48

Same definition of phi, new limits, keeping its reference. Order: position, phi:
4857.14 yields 0.15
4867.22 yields -0.24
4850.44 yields -1.67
